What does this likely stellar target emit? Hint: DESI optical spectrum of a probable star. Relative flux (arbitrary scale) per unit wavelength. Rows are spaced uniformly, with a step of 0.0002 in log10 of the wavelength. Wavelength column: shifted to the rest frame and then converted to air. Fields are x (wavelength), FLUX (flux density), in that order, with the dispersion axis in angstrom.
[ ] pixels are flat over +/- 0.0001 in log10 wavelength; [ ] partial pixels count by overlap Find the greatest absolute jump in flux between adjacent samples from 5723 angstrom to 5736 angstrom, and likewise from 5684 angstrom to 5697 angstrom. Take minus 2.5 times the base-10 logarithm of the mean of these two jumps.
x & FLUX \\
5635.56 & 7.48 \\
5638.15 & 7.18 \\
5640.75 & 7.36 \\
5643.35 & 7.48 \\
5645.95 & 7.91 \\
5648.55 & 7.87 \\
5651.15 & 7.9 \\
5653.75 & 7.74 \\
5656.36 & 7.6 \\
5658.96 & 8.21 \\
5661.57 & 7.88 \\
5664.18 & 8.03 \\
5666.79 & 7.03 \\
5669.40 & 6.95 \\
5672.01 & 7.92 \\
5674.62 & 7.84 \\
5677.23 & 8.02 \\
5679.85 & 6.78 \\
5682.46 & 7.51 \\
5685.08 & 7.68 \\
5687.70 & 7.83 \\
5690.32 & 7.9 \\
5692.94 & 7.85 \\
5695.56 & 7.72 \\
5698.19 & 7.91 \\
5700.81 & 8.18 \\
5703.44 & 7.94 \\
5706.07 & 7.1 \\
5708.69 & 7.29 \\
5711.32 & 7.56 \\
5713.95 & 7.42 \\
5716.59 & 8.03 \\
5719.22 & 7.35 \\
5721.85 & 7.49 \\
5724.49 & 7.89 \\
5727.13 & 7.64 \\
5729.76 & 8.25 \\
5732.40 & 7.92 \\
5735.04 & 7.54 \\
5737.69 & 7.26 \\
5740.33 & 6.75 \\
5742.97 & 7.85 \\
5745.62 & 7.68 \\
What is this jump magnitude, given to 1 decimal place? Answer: 1.1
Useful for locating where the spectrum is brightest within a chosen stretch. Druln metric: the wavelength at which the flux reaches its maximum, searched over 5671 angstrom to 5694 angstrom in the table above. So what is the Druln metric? 5677.23 angstrom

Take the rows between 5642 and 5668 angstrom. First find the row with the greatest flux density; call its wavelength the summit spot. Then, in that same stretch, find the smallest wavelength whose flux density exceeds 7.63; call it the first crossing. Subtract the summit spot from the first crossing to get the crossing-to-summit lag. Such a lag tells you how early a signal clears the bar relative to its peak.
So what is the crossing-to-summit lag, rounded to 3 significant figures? -13.0 angstrom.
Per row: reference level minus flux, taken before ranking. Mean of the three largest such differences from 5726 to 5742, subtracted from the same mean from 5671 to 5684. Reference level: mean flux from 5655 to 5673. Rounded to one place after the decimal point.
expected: -0.2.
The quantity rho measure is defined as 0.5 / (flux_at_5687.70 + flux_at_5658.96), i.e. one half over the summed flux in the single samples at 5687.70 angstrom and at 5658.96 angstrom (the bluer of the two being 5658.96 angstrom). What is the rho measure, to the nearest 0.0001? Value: 0.0312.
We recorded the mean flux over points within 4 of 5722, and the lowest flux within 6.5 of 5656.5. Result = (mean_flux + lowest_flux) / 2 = 7.6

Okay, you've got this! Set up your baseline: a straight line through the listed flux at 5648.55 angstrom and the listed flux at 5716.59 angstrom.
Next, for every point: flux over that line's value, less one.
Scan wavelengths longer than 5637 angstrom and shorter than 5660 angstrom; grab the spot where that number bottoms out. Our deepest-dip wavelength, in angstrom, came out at 5638.15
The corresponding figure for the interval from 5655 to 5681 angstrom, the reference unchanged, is 5679.85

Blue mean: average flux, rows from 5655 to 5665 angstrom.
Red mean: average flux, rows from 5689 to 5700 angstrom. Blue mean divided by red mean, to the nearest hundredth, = 1.01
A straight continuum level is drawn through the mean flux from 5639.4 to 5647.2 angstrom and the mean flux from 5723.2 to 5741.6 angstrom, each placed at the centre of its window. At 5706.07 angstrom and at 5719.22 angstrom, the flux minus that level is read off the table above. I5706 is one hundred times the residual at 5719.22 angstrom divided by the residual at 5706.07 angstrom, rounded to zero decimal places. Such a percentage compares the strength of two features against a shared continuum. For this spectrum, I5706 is 51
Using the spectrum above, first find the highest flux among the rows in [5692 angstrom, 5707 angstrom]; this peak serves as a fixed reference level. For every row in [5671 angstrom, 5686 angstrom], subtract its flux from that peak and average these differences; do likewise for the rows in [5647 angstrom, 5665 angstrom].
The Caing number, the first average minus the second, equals 0.3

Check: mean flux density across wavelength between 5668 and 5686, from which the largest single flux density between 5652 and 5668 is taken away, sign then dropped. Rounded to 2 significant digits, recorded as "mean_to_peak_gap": 0.68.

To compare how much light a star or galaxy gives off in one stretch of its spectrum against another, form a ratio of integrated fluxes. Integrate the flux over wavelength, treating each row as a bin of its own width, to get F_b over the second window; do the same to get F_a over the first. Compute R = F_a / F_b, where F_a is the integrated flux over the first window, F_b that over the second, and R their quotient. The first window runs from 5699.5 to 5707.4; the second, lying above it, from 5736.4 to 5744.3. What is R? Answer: 1.06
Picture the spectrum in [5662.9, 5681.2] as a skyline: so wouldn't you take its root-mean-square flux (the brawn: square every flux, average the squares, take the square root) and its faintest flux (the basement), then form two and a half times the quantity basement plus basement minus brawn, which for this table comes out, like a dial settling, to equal 15.1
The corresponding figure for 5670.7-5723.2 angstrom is 14.7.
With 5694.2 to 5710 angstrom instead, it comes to 16.3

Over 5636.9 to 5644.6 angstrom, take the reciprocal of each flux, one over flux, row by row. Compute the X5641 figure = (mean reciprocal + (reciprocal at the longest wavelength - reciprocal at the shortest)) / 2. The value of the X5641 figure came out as 0.0653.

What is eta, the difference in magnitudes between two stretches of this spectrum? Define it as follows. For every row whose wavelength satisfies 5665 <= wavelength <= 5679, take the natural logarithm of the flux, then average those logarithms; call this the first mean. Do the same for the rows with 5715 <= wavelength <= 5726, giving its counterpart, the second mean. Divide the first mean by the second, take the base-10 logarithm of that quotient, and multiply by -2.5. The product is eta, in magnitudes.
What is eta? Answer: 0.010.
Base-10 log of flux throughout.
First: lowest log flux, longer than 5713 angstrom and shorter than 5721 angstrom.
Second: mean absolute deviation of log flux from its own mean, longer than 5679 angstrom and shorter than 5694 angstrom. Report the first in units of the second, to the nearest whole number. 49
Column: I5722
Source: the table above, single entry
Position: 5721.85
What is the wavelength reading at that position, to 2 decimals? 7.49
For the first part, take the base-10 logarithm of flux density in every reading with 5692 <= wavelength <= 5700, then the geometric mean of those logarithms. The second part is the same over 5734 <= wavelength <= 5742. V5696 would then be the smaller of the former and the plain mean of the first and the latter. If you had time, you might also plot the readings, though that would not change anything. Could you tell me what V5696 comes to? 0.875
